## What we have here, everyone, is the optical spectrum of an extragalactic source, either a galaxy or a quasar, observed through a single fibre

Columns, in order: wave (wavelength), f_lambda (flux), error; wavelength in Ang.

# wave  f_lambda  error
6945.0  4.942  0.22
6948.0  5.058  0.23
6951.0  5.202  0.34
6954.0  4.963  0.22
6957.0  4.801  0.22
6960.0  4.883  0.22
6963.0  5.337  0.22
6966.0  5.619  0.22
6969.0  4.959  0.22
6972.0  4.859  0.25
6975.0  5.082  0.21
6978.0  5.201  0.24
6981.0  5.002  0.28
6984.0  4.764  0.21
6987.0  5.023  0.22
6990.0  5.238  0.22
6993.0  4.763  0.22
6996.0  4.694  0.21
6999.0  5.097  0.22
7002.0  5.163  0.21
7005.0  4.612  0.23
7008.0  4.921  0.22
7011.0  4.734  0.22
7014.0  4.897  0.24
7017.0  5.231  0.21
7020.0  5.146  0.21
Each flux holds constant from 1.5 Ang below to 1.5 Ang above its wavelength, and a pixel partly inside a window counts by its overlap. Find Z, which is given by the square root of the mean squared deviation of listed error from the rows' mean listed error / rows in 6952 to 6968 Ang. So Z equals 0.000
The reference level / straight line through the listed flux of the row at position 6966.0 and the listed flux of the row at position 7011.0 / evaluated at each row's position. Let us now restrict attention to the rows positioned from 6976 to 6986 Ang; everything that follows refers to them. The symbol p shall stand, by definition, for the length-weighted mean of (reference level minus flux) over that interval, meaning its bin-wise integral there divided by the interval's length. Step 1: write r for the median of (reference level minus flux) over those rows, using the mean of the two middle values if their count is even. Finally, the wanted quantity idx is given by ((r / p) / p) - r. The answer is 3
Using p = 0.33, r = 0.3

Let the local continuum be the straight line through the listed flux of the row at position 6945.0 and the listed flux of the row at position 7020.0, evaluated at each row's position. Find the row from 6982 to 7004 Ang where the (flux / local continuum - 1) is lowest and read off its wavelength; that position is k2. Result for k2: 6996.0 Ang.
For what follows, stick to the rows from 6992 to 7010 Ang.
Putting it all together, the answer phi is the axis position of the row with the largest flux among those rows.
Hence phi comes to 7002.0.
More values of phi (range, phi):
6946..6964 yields 6963.0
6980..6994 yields 6990.0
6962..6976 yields 6966.0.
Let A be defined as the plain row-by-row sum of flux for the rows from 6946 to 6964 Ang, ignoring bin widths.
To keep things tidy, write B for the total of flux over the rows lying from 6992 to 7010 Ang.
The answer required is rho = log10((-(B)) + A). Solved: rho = 0.00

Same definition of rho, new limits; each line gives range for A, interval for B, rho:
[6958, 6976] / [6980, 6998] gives 0.10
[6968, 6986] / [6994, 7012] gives -0.19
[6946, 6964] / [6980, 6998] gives -0.12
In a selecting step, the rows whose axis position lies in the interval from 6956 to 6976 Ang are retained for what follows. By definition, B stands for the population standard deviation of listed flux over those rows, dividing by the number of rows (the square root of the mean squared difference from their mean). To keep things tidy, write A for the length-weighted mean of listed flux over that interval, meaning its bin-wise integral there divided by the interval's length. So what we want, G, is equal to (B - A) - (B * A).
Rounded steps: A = 5.08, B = 0.277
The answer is -6.21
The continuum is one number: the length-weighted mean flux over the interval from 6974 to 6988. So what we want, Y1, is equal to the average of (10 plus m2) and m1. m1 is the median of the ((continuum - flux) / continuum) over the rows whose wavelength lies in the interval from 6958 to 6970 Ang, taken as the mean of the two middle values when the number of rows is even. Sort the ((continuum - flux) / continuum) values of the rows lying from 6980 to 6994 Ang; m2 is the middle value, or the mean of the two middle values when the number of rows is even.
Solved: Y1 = 4.987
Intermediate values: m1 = -0.027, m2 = 0.002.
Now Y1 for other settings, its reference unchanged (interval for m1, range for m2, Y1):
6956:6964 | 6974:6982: 5.006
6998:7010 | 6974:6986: 4.997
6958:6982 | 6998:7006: 4.988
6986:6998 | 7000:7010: 5.021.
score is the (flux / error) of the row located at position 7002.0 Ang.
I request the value 24.6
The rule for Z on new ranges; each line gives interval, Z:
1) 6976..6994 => 0.023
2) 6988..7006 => 0.007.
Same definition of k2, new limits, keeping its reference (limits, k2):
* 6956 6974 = 6957.0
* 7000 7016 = 7005.0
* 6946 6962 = 6957.0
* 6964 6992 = 6984.0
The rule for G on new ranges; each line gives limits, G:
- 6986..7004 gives -5.79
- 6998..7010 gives -5.77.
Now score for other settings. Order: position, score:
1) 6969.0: 22.5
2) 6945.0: 22.5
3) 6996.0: 22.4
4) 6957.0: 21.8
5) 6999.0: 23.2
